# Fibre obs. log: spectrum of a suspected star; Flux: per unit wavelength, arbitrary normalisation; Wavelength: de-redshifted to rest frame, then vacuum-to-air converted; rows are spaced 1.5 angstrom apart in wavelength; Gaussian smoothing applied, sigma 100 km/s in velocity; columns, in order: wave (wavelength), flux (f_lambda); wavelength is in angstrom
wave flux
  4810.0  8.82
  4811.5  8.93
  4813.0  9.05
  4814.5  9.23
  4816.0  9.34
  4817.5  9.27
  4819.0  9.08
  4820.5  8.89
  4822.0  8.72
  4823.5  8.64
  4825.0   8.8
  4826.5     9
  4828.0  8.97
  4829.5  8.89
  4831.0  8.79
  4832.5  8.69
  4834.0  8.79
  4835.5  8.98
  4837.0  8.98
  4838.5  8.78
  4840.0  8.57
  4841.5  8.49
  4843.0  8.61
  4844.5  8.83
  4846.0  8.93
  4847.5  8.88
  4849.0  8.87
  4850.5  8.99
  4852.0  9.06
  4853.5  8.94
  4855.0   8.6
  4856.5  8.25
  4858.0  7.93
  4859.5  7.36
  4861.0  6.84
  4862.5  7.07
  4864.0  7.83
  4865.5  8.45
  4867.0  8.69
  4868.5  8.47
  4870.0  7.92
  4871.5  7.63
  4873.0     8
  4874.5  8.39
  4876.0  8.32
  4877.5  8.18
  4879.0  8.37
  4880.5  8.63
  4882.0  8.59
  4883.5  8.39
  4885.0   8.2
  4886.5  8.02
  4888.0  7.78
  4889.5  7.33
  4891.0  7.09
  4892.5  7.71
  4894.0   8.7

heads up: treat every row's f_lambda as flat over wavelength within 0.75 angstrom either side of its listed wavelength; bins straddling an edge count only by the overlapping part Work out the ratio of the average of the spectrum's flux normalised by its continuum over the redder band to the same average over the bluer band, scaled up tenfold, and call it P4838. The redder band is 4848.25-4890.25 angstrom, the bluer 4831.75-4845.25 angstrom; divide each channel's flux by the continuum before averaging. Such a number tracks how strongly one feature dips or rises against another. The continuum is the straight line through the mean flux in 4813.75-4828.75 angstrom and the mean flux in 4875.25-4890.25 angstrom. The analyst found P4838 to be 9.8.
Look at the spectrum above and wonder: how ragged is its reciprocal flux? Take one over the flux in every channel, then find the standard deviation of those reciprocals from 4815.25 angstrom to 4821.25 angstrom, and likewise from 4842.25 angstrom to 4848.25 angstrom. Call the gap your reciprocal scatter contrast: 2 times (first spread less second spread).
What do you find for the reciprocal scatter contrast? 0.001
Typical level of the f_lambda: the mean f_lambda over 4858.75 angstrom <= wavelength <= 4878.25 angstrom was 7.93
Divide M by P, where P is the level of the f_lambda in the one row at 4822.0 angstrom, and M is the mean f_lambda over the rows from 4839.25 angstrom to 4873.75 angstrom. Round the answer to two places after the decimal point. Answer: 0.95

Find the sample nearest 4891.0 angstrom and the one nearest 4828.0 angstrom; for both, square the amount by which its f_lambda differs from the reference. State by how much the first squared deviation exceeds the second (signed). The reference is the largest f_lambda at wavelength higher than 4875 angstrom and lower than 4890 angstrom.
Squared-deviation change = 2.3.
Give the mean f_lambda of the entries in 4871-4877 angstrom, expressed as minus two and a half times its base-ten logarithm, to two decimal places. -2.27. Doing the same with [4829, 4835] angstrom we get -2.36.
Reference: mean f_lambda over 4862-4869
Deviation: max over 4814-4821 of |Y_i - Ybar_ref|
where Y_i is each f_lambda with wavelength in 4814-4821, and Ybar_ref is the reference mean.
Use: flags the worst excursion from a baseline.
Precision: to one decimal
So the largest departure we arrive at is 1.2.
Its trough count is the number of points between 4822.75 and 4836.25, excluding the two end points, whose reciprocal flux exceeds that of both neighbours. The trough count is 1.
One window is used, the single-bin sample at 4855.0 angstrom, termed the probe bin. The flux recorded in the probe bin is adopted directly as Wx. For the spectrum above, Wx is 8.6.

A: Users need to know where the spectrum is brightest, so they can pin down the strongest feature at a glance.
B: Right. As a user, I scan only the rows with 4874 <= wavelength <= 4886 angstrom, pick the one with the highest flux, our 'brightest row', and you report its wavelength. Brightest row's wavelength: 4880.5 angstrom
